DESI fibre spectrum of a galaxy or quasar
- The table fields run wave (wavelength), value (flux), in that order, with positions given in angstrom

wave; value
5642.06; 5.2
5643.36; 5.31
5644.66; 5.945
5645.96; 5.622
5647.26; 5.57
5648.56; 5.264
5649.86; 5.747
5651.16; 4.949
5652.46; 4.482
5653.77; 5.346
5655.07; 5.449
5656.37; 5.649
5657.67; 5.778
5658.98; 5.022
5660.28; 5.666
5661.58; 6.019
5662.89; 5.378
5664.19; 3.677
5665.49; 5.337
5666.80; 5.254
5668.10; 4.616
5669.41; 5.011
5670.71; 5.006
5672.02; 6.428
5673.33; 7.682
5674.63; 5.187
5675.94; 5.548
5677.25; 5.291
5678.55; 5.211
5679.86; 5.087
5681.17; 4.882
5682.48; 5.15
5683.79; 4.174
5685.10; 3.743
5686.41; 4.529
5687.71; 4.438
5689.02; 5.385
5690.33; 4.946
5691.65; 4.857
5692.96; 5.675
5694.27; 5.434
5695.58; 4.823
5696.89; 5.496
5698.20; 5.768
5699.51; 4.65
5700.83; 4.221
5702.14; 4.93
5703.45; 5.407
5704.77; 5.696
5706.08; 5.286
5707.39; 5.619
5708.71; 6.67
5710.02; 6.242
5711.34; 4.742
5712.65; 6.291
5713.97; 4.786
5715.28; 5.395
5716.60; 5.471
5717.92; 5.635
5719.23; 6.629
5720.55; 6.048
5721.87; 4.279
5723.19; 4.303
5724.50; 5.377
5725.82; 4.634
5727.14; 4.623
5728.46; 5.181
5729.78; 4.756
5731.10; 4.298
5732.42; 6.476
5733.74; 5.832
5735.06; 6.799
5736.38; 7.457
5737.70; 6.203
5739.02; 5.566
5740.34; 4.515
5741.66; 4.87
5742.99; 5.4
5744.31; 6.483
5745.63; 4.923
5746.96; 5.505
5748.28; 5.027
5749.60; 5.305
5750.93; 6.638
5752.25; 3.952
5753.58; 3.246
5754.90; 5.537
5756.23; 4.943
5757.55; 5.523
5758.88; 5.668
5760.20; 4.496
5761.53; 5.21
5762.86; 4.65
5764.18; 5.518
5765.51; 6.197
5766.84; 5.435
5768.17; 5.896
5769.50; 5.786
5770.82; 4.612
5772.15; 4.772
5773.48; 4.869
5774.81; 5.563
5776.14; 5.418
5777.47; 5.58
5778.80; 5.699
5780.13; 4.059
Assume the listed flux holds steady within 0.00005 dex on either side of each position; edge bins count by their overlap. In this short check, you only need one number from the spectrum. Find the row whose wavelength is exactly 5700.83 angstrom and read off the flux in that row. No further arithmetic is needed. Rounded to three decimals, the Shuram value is 4.221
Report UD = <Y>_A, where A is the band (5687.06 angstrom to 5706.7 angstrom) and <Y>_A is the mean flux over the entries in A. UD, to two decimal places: 5.13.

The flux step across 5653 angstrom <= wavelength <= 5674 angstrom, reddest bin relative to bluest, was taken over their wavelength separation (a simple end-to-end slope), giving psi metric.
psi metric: 0.12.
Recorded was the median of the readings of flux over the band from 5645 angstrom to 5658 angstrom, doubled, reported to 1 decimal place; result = 11.0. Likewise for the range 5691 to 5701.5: 10.3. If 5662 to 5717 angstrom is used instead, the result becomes 10.5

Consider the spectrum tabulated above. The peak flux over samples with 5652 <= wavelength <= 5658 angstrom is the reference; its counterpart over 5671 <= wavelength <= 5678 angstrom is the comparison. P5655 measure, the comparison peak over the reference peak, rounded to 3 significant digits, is 1.33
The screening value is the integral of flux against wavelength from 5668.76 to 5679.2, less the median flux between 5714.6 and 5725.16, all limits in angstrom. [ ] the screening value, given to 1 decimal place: 53.8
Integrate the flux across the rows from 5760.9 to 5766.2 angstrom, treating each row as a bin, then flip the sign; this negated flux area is -28.6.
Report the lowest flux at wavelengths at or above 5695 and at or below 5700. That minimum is 4.65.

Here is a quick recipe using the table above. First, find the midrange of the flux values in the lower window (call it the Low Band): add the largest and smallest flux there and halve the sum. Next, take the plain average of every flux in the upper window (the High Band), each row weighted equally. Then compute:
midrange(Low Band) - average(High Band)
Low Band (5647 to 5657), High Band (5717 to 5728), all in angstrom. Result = -0.08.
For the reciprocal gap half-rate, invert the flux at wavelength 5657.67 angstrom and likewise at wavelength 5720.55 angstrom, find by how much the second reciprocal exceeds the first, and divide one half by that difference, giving -65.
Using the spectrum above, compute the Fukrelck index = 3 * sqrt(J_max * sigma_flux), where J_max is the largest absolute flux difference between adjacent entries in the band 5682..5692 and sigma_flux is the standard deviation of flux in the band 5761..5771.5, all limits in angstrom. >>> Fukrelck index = 2.2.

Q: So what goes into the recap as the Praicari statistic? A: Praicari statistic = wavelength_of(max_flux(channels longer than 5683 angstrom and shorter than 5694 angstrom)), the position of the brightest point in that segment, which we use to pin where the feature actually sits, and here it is 5692.96 angstrom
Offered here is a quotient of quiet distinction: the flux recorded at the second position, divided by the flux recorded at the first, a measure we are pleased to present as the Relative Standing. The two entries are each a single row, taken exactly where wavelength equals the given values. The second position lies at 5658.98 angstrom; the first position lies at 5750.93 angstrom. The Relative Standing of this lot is 0.76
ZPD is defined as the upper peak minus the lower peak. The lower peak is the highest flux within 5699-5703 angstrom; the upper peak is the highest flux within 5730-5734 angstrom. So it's 1.5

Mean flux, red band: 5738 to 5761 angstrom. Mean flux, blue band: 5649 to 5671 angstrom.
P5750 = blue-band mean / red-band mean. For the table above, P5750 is 1.01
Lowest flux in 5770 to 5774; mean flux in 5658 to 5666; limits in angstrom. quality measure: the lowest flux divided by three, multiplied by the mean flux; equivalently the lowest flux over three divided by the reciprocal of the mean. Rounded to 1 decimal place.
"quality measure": 8.0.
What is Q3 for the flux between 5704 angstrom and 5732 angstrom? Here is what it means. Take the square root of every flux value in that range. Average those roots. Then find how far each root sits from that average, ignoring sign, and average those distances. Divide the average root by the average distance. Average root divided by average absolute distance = 17.3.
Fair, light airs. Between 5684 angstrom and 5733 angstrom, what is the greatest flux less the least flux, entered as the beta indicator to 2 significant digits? 2.9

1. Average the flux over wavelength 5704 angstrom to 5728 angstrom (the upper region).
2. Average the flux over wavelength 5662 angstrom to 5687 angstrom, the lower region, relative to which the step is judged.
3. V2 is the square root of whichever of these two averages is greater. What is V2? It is 2.33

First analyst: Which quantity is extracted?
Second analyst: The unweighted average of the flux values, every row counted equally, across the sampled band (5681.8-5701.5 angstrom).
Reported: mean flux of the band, 4.89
